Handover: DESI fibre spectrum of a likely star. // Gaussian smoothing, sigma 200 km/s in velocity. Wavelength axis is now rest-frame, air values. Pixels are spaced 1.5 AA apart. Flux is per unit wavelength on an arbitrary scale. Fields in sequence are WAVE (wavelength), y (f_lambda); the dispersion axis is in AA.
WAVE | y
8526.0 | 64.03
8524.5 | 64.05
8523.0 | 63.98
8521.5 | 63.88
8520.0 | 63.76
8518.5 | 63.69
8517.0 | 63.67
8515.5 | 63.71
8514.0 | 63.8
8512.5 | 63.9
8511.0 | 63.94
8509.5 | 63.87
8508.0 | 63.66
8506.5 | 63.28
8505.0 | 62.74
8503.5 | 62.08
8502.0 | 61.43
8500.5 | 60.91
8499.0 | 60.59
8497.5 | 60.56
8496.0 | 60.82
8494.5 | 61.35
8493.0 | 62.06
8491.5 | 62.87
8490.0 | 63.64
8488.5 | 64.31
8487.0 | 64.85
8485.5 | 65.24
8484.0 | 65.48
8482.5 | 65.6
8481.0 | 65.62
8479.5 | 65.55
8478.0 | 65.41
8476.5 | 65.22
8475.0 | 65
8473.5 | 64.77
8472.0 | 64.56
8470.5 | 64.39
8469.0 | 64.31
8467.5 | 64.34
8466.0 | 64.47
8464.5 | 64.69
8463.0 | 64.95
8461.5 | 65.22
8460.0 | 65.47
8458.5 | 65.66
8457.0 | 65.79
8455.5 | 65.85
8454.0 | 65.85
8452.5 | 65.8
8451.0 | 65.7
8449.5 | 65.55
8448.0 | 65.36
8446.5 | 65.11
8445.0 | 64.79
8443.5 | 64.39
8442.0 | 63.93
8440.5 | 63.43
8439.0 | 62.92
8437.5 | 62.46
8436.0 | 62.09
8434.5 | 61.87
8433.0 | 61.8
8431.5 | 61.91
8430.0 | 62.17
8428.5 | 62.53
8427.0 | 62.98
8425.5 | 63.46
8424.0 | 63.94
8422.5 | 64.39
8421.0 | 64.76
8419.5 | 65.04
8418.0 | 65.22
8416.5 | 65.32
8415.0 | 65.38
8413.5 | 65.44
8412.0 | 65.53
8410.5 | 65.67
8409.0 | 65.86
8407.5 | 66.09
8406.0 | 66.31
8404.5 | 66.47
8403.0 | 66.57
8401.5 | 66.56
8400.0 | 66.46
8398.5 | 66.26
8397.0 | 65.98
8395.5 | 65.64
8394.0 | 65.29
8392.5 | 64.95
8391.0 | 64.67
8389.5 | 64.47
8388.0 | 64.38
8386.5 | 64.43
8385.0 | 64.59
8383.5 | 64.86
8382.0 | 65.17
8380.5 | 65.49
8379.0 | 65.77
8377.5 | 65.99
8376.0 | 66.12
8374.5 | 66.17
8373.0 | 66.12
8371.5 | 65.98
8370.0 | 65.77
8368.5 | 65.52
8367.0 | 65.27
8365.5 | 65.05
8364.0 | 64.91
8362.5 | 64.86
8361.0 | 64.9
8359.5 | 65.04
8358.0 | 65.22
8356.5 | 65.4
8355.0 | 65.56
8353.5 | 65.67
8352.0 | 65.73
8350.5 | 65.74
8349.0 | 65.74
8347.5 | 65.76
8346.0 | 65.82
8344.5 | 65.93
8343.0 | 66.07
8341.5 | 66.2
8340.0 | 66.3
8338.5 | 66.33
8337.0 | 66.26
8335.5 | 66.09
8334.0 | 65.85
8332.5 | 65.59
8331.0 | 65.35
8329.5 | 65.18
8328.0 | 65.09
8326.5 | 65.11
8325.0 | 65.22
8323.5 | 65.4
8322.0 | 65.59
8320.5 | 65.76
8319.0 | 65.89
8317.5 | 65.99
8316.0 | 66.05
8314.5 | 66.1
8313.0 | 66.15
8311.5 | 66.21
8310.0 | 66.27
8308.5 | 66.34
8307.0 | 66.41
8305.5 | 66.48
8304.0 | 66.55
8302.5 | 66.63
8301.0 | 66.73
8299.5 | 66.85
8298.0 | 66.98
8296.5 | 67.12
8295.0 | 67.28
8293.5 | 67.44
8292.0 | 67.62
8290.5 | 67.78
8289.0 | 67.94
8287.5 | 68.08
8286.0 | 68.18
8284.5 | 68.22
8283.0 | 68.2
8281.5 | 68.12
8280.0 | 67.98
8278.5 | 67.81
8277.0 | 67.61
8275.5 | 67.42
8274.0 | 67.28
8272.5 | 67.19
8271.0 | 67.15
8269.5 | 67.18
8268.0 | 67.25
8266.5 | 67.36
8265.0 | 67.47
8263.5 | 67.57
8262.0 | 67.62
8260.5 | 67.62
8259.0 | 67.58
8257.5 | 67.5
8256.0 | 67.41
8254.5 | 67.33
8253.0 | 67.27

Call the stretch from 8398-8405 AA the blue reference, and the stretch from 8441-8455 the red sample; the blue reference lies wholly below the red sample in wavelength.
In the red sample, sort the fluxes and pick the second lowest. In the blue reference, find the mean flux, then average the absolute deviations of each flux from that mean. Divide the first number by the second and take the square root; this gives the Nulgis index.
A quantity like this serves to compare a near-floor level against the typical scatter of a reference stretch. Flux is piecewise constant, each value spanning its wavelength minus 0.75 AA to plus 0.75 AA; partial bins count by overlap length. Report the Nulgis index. 27.8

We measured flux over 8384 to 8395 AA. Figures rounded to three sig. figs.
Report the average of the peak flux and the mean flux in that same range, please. 65.0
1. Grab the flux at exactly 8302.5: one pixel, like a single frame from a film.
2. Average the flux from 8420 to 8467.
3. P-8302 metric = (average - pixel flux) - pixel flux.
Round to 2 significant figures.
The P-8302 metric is -69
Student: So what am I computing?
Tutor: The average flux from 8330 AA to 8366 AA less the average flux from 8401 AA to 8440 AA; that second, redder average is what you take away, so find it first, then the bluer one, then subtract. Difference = 1.3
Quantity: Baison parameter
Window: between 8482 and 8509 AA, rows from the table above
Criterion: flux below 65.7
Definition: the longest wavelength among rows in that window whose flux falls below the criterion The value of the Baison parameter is 8508.0 AA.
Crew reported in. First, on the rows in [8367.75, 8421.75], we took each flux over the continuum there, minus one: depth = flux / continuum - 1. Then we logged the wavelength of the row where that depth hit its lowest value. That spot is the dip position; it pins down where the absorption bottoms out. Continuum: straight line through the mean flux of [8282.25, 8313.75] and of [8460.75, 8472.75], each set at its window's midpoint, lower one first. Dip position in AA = 8388.0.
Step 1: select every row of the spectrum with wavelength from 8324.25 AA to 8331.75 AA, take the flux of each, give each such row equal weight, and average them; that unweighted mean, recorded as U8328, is 65.2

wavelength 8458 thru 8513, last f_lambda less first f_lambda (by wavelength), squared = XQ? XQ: 3.1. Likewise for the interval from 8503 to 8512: 3.5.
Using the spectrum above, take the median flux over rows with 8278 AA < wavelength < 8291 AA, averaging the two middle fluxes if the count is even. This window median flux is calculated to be 68.1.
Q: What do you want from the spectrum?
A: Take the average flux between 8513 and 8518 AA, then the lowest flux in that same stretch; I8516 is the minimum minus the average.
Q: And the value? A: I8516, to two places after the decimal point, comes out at -0.06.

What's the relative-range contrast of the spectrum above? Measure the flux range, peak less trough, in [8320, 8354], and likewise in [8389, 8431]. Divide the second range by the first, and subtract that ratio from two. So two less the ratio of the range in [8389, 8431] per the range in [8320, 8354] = -1.5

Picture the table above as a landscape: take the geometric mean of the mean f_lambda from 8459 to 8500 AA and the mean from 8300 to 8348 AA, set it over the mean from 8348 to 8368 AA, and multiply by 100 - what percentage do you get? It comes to 100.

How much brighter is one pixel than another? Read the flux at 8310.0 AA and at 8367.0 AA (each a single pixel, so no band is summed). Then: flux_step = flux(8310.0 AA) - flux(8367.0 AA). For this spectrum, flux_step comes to 1.0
